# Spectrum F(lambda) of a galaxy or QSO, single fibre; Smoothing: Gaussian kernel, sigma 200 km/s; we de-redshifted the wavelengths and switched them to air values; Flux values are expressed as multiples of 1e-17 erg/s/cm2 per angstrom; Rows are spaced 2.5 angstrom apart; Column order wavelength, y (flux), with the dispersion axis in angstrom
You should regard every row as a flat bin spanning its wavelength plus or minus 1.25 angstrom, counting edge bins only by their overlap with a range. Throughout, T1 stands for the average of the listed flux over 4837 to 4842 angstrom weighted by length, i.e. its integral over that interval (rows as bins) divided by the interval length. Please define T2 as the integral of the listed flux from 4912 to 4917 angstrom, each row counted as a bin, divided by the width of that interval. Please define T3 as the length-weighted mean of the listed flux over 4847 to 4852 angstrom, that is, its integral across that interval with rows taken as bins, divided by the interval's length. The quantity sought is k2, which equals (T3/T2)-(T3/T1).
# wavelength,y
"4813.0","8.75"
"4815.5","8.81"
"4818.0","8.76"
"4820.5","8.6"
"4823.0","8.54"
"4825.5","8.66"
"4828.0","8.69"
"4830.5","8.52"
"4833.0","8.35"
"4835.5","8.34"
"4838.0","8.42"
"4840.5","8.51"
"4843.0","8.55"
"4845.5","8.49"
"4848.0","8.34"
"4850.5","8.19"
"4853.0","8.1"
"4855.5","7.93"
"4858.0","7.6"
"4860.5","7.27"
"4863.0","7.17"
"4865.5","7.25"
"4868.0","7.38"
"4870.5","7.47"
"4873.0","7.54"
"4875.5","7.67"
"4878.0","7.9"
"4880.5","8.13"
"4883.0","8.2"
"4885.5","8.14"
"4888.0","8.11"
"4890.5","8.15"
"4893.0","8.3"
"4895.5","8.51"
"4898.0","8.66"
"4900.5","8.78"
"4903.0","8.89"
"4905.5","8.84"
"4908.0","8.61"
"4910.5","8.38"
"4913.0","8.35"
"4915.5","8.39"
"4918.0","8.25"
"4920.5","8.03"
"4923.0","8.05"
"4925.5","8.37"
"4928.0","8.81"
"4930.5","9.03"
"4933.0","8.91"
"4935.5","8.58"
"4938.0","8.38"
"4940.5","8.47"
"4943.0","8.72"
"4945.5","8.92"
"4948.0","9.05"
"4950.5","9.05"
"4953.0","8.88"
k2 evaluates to 0.01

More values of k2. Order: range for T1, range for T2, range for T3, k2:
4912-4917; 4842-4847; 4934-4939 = -0.02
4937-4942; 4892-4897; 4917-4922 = 0.00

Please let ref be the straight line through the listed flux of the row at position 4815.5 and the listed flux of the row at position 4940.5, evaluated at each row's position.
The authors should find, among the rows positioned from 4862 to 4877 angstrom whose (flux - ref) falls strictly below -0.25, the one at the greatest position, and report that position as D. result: 4875.5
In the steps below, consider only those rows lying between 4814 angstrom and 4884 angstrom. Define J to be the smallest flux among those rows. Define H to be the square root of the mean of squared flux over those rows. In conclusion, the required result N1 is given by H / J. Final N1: 1.13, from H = 8.1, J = 7.17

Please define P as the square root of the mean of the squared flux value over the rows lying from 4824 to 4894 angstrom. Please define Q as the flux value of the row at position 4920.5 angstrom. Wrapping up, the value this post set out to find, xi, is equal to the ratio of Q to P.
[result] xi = 1.00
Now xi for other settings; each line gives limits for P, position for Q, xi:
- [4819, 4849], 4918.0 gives 0.97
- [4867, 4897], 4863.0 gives 0.90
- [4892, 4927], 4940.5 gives 1.00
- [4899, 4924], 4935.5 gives 1.01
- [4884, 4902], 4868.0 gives 0.88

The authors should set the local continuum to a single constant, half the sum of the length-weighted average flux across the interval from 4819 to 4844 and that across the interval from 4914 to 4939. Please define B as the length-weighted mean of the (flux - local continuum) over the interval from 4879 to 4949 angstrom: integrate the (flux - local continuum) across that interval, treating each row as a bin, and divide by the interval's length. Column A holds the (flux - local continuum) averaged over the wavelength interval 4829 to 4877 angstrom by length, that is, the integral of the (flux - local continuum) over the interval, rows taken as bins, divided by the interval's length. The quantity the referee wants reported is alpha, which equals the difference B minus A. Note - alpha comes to 0.54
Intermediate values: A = -0.54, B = 0.00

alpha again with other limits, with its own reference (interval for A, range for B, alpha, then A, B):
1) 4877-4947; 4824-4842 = 0.04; -0.04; 0.00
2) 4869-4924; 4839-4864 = -0.21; -0.26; -0.47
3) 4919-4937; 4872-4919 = -0.22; 0.03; -0.19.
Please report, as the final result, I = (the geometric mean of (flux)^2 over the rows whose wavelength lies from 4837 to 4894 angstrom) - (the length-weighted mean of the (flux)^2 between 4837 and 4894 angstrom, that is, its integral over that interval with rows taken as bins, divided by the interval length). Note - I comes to -0.31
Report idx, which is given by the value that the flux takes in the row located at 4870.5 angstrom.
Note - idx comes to 7.47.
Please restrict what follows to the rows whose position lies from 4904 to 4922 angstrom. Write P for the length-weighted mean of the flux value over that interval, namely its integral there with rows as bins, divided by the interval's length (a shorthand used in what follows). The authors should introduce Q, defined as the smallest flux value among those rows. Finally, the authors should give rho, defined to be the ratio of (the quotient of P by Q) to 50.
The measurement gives 0.0209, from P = 8.4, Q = 8.03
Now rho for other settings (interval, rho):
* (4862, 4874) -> 0.0205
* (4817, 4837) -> 0.0205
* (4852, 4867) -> 0.0210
